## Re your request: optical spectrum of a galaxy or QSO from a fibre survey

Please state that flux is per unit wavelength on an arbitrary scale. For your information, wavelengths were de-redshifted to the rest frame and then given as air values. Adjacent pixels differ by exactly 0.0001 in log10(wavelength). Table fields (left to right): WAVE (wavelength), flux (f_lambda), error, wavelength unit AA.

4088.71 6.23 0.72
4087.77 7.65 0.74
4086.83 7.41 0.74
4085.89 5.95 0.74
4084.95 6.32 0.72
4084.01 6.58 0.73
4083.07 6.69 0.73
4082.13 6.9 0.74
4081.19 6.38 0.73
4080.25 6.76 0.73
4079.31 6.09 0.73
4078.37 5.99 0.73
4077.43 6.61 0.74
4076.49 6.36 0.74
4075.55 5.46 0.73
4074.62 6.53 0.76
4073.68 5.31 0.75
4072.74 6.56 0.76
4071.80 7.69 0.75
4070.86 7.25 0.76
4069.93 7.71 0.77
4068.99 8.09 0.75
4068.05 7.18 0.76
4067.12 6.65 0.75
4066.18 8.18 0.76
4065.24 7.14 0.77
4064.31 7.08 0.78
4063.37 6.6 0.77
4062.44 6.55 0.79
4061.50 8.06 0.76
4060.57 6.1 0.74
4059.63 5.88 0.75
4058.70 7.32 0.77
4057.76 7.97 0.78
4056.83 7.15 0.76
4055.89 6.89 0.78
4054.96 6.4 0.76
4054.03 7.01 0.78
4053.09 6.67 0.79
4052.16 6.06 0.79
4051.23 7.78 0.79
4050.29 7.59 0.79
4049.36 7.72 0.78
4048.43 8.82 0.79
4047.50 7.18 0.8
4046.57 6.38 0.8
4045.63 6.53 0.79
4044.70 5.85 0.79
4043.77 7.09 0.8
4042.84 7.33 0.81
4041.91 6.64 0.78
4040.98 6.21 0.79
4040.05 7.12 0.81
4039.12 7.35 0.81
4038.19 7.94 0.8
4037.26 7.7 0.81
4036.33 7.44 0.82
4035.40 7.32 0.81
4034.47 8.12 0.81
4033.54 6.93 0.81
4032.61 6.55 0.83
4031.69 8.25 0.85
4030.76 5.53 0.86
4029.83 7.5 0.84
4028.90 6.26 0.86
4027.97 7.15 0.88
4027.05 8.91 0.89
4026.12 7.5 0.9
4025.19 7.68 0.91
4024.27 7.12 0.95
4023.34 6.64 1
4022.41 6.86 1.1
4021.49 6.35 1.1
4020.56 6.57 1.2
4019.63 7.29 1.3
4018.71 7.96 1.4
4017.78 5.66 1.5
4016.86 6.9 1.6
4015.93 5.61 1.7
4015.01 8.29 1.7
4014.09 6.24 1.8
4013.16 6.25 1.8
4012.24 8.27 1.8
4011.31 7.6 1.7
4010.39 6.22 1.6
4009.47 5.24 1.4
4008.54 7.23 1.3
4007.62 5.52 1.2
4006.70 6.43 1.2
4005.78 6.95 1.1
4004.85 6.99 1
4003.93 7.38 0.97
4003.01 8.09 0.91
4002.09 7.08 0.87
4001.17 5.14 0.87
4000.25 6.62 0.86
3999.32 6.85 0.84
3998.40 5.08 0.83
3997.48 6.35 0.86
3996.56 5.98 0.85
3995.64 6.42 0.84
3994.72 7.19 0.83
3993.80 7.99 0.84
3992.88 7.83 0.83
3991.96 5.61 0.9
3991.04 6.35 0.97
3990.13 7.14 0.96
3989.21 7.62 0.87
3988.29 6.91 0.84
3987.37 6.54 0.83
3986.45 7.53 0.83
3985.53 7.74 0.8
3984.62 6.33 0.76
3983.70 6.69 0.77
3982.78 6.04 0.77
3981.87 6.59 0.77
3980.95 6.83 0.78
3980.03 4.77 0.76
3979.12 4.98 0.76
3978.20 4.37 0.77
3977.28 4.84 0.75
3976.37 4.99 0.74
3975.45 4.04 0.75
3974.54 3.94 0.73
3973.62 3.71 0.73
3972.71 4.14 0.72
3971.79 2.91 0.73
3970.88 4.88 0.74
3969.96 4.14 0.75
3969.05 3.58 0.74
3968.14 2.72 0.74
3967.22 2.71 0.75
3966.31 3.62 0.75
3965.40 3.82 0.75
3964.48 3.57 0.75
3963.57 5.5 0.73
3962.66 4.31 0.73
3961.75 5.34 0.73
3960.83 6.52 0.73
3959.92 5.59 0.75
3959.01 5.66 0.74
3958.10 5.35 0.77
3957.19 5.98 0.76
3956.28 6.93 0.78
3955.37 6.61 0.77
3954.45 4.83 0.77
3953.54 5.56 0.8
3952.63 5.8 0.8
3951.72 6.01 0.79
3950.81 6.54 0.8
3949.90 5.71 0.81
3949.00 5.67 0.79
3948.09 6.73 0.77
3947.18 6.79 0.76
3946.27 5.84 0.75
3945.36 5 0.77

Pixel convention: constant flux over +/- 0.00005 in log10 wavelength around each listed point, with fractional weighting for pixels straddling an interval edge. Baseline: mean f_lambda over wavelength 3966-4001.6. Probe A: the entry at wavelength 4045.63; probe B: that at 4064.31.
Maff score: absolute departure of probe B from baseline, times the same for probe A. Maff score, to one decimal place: 1.4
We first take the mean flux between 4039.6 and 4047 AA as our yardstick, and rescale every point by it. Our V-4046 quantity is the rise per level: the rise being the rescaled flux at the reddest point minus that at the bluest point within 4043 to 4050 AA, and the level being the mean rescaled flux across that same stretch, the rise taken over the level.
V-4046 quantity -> 0.09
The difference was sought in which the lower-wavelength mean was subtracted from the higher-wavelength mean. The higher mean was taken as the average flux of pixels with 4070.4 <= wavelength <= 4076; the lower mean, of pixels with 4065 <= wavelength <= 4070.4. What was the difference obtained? -1.0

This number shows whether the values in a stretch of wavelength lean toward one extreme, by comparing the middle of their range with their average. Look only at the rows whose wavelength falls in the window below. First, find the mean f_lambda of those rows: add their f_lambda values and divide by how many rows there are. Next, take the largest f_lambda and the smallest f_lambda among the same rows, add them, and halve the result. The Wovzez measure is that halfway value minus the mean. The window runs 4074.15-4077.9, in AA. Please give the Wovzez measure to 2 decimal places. -0.21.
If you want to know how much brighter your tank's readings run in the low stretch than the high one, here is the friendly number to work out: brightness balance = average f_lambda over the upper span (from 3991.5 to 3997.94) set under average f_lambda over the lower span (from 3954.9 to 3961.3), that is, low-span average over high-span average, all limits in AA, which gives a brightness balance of 0.90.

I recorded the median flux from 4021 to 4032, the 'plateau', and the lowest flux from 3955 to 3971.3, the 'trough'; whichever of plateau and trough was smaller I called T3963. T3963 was 2.7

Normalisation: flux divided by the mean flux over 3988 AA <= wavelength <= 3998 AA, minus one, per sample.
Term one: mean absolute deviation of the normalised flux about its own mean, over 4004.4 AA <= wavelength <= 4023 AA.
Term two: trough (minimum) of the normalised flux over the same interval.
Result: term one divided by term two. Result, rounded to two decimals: -0.44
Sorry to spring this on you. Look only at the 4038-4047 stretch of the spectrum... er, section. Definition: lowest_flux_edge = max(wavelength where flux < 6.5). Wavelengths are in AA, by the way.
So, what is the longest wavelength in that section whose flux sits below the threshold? 4046.57 AA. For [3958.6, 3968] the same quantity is 3967.22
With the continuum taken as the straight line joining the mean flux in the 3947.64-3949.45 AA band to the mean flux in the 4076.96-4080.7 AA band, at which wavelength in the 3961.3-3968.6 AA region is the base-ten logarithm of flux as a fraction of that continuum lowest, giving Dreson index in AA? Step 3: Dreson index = 3967.22 AA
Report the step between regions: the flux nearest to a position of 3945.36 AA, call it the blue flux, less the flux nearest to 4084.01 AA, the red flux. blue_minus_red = -1.6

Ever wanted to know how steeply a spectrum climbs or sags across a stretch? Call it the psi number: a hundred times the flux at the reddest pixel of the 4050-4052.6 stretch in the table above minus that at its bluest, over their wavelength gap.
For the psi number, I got -82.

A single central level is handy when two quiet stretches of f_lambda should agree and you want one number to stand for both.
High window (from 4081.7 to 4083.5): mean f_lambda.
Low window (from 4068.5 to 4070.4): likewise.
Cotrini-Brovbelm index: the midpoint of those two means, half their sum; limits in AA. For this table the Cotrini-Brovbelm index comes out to 7.3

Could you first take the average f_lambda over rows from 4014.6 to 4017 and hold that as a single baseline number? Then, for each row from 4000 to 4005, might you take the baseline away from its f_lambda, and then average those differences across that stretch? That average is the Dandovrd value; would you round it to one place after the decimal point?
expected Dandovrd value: 0.0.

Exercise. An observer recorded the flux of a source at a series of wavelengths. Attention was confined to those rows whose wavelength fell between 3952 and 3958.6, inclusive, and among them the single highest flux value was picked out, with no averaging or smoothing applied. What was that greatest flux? 6.93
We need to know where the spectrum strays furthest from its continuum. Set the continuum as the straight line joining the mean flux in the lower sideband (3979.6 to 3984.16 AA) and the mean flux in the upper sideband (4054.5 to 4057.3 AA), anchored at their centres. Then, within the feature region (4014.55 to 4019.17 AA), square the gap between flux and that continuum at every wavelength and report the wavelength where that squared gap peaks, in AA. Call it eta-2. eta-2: 4015.01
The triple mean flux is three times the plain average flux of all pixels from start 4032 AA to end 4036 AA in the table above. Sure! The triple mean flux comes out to 22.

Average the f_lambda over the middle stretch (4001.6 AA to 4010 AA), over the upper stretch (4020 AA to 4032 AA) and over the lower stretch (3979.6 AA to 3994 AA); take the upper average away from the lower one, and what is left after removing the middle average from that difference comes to -7.1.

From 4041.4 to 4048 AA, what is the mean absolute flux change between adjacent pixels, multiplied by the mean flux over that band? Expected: 4.3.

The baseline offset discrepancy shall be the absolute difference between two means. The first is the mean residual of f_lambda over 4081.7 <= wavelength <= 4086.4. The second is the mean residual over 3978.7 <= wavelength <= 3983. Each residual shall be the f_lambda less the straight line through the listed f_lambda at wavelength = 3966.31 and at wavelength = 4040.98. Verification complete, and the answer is 2.9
